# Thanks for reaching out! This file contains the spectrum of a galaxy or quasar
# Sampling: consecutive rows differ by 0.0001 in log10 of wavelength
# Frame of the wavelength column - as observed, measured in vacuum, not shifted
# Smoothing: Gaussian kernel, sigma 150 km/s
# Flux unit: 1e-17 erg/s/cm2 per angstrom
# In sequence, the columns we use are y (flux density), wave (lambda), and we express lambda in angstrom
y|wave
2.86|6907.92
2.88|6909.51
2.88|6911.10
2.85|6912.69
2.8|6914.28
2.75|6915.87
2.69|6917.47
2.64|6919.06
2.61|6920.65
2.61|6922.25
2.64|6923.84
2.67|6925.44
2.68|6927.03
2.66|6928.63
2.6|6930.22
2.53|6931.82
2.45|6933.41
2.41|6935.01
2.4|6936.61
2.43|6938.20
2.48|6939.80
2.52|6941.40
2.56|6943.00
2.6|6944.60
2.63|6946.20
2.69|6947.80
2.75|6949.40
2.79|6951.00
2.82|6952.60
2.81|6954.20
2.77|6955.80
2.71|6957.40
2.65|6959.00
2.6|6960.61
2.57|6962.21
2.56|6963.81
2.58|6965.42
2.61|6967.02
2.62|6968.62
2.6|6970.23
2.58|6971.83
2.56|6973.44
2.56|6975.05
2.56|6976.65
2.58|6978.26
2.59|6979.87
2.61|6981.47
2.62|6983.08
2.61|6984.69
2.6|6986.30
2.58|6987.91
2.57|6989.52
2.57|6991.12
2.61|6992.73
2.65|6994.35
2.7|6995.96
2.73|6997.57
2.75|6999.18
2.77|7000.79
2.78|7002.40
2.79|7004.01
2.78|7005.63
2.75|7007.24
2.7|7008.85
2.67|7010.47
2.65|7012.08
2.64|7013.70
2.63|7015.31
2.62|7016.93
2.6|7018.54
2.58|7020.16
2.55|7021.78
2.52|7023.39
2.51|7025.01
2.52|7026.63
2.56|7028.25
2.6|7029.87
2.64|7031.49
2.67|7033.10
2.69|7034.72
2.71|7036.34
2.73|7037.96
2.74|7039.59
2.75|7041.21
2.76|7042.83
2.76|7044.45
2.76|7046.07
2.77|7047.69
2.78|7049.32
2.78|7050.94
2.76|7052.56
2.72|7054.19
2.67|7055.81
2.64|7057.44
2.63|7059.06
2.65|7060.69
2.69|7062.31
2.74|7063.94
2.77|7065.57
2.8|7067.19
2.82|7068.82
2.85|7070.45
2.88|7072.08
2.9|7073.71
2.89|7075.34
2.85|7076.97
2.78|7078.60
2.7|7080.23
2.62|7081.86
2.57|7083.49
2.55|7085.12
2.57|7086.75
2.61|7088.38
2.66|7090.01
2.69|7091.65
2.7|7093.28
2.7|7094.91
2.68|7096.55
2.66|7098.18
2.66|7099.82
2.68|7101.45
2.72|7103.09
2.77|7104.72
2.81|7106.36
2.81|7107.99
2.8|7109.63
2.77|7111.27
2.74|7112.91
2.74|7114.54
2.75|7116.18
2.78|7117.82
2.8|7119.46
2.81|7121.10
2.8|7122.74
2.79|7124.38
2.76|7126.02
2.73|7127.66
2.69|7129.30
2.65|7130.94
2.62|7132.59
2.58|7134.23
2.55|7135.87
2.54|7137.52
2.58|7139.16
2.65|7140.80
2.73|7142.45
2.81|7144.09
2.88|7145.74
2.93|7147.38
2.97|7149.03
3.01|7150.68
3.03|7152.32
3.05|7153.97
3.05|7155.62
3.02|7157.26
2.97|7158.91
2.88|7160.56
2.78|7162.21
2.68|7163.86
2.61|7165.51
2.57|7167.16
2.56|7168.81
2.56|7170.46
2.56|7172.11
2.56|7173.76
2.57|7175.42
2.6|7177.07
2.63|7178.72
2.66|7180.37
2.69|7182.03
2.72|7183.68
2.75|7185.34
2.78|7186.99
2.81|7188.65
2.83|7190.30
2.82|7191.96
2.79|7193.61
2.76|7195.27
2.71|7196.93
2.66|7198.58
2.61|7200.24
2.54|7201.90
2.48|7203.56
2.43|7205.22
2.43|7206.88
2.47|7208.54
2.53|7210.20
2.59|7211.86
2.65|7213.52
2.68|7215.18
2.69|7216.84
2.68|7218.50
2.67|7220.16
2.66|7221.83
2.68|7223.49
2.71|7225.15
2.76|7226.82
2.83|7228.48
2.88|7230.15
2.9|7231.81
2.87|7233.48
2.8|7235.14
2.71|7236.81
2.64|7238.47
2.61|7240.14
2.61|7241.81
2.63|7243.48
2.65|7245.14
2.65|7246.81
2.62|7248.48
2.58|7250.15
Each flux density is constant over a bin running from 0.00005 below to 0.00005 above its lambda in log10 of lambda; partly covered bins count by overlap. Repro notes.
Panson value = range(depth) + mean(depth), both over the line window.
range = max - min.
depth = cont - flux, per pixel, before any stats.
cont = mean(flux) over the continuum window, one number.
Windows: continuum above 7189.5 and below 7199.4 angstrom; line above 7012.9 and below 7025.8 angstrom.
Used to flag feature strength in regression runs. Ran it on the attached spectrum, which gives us 0.31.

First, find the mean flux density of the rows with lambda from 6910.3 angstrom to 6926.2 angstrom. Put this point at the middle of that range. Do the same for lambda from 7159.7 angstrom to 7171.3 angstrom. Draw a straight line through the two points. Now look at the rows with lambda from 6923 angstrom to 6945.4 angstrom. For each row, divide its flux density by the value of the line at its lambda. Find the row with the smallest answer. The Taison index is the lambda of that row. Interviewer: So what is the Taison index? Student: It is 6936.61 angstrom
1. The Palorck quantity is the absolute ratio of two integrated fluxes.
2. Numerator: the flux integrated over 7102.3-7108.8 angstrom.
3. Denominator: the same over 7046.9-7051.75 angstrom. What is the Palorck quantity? 1.3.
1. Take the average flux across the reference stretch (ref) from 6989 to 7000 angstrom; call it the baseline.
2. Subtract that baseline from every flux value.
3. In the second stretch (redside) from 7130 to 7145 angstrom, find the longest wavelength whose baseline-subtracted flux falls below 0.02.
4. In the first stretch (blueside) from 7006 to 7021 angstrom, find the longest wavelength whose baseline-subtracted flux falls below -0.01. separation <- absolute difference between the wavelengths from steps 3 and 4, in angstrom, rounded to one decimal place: 120.6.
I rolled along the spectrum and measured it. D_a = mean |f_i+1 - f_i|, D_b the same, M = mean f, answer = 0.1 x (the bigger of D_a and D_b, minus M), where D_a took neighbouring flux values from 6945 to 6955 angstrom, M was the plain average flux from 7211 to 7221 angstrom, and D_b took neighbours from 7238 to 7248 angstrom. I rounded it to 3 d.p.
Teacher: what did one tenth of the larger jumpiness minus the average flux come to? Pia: -0.262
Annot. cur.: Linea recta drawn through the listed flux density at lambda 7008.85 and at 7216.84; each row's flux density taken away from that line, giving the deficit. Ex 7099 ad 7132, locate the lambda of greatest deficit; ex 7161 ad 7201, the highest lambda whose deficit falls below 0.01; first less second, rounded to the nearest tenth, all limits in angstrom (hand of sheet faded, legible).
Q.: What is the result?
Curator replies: -66.0 angstrom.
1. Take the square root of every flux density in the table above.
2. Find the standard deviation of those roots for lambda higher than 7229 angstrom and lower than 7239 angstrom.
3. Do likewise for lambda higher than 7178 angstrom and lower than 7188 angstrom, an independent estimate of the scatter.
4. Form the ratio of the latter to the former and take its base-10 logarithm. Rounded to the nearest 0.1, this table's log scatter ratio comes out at -0.3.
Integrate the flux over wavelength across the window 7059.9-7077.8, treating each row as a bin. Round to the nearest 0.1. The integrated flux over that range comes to 50.2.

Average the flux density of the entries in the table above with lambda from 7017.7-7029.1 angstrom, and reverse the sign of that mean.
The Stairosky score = -2.55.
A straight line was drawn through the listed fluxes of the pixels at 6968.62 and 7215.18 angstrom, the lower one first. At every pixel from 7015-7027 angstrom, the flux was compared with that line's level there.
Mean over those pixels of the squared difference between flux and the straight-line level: 0.0065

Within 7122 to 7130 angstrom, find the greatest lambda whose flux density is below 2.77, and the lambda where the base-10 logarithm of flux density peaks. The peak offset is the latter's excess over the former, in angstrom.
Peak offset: -6.6 angstrom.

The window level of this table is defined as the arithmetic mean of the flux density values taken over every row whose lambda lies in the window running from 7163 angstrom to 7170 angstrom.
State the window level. 2.60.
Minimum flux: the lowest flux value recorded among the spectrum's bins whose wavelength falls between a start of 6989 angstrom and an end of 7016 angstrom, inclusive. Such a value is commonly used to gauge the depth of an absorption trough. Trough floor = 2.57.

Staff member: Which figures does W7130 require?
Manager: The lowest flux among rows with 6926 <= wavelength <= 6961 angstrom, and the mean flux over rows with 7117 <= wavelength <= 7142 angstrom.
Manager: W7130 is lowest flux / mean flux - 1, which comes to -0.107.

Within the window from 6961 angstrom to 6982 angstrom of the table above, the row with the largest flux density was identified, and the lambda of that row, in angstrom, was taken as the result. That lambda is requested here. 6968.62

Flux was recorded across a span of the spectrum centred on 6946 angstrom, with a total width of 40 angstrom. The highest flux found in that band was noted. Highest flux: 2.82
